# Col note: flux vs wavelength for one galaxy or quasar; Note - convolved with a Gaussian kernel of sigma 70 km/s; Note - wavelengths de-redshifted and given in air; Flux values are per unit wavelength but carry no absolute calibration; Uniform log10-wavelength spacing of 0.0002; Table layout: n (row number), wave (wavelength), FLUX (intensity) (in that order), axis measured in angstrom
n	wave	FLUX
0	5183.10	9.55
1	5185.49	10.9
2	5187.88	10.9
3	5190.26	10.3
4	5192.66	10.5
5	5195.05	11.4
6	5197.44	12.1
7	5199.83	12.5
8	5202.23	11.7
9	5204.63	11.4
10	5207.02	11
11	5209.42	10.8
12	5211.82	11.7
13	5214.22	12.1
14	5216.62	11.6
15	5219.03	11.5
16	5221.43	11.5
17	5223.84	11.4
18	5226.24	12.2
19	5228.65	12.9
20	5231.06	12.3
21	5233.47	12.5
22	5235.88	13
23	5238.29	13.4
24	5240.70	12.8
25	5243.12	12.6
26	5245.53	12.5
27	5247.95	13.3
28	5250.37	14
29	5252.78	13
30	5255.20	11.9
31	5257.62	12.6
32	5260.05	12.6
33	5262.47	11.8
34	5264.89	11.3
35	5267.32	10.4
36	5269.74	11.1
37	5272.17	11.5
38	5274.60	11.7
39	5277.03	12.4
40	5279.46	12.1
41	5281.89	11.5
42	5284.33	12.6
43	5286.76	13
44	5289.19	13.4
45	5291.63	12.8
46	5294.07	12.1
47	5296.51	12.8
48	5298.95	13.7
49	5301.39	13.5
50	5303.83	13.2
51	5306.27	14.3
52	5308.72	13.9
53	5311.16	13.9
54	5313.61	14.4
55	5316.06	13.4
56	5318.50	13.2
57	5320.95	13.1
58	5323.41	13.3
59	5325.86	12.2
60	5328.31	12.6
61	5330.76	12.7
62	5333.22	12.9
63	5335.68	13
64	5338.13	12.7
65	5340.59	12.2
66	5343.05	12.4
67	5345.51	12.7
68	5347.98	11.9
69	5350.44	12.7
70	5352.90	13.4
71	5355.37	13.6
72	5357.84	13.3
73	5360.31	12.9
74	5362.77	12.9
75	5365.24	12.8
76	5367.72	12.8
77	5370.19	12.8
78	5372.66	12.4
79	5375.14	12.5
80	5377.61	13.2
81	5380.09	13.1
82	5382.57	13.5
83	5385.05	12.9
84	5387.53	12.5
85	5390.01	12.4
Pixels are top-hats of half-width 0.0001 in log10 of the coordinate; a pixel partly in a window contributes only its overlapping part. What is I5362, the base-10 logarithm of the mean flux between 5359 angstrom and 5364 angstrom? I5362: 1.111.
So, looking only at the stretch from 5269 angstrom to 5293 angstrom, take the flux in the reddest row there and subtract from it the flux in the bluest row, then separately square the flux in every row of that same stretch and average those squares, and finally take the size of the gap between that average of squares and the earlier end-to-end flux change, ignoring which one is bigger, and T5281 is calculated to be 148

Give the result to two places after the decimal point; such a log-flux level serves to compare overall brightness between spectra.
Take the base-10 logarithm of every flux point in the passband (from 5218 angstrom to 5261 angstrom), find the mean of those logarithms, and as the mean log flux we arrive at 1.10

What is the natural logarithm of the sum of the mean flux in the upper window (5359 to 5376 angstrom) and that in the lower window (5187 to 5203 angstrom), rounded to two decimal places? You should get 3.18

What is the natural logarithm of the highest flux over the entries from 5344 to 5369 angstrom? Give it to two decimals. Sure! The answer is 2.61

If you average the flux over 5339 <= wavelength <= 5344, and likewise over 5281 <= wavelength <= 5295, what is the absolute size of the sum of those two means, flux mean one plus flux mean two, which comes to 24.9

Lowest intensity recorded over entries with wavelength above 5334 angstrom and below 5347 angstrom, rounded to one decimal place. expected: 12.2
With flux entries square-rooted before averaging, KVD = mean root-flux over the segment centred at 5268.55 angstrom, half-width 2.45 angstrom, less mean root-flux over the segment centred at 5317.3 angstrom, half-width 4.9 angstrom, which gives -0.4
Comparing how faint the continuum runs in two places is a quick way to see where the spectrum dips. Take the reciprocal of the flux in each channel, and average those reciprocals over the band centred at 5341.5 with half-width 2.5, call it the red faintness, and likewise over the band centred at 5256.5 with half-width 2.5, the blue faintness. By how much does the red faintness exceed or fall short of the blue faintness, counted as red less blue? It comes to -0.0004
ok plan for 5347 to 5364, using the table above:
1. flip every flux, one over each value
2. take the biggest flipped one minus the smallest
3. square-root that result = 0.102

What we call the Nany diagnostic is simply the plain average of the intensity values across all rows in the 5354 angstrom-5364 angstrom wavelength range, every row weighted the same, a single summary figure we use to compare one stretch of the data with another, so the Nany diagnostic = 13.2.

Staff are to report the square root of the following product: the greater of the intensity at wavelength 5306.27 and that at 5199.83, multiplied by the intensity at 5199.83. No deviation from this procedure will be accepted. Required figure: 13.4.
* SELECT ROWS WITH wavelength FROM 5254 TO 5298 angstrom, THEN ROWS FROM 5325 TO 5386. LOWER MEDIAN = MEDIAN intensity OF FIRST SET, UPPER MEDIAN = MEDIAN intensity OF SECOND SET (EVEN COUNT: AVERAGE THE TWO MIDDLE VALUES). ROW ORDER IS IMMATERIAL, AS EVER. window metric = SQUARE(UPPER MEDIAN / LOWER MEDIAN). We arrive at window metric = 1.12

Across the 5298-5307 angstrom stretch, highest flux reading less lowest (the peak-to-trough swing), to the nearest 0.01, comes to 1.10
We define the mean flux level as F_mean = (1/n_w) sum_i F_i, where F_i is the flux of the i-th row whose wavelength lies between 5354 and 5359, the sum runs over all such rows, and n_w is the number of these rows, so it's 13.4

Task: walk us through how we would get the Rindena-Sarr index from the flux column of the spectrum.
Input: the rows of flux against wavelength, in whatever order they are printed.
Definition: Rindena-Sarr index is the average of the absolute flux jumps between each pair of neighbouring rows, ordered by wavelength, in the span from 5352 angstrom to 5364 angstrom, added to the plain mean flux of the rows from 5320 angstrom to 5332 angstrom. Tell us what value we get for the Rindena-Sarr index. 13.0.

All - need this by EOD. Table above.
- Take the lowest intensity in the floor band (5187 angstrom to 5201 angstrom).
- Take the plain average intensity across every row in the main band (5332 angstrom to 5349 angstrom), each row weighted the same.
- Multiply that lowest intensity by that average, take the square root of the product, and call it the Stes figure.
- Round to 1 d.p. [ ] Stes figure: 11.4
